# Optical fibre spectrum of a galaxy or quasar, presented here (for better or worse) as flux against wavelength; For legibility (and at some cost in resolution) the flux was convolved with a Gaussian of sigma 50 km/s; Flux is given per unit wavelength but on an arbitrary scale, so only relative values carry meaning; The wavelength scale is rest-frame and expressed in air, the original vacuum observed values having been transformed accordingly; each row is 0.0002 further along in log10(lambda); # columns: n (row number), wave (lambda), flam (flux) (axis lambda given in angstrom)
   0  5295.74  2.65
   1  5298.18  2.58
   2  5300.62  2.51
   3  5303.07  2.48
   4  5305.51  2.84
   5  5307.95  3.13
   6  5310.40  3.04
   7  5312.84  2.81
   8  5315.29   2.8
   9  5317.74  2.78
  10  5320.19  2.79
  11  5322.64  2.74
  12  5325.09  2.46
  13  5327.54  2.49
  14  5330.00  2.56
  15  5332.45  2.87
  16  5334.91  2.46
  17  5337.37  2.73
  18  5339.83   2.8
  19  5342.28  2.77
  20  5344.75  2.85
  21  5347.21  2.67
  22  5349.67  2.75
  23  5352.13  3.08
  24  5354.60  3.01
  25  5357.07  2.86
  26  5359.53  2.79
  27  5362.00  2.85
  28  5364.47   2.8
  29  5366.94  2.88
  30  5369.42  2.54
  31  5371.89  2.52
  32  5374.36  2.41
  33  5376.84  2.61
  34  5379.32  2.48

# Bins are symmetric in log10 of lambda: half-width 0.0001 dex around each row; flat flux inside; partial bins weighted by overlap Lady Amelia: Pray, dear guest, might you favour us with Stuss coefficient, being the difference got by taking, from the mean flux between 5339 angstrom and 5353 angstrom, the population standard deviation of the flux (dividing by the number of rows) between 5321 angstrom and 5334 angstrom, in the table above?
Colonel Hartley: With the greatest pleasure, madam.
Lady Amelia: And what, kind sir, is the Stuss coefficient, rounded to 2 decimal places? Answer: 2.66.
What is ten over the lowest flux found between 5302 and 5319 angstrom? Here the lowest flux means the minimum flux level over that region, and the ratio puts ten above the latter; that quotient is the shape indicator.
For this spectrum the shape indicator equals 4.03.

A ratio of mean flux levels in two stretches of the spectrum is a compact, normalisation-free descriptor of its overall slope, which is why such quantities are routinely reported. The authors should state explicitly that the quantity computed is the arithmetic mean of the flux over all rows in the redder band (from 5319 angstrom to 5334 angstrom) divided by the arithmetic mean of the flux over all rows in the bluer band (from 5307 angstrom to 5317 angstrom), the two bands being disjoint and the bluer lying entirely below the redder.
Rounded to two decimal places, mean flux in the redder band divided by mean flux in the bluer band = 0.90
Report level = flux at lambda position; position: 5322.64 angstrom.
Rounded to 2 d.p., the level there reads 2.74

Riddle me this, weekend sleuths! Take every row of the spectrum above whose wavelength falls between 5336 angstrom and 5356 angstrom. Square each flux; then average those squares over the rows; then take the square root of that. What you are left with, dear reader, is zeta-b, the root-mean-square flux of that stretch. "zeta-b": 2.84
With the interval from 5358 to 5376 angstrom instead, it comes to 2.69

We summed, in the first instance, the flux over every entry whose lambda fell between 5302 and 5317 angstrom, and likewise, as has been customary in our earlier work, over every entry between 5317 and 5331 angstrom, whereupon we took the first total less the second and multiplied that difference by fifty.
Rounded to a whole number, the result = 64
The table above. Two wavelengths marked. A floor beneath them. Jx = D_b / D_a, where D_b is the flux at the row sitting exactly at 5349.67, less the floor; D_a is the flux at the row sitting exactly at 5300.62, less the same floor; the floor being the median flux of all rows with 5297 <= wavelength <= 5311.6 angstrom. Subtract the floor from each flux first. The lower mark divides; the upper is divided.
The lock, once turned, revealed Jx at -0.2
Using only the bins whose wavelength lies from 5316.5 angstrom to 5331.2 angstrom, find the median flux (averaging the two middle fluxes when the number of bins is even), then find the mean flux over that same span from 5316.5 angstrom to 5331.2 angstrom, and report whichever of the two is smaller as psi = 2.64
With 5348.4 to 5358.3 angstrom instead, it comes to 2.92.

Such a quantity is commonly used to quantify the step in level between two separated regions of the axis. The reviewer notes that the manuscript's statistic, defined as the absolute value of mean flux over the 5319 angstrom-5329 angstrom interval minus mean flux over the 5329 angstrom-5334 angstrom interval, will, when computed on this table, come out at 0.09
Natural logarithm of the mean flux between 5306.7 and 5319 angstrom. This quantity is 1.069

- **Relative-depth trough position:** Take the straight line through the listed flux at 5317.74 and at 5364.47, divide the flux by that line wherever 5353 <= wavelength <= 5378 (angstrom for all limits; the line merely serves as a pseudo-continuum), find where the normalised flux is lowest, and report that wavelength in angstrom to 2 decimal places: 5374.36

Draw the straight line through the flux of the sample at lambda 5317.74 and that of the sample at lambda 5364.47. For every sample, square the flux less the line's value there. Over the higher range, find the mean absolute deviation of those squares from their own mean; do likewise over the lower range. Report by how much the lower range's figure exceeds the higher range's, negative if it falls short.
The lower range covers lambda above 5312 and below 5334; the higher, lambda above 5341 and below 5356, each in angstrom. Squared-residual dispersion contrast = 0.0091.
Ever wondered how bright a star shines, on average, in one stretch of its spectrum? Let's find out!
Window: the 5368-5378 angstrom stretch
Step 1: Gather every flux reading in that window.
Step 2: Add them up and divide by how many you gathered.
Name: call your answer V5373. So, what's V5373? 2.52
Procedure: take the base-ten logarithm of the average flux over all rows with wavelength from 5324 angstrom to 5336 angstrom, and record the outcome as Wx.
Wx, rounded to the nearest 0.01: 0.41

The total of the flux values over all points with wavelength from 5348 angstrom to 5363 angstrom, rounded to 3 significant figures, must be 17.3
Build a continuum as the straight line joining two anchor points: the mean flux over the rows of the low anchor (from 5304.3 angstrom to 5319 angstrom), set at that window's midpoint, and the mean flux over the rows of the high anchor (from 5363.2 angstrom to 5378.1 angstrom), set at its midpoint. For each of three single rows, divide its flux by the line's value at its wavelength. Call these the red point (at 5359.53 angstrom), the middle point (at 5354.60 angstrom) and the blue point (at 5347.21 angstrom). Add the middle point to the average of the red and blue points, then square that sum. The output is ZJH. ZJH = 4.5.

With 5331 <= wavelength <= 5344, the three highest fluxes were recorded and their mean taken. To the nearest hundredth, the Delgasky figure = 2.81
